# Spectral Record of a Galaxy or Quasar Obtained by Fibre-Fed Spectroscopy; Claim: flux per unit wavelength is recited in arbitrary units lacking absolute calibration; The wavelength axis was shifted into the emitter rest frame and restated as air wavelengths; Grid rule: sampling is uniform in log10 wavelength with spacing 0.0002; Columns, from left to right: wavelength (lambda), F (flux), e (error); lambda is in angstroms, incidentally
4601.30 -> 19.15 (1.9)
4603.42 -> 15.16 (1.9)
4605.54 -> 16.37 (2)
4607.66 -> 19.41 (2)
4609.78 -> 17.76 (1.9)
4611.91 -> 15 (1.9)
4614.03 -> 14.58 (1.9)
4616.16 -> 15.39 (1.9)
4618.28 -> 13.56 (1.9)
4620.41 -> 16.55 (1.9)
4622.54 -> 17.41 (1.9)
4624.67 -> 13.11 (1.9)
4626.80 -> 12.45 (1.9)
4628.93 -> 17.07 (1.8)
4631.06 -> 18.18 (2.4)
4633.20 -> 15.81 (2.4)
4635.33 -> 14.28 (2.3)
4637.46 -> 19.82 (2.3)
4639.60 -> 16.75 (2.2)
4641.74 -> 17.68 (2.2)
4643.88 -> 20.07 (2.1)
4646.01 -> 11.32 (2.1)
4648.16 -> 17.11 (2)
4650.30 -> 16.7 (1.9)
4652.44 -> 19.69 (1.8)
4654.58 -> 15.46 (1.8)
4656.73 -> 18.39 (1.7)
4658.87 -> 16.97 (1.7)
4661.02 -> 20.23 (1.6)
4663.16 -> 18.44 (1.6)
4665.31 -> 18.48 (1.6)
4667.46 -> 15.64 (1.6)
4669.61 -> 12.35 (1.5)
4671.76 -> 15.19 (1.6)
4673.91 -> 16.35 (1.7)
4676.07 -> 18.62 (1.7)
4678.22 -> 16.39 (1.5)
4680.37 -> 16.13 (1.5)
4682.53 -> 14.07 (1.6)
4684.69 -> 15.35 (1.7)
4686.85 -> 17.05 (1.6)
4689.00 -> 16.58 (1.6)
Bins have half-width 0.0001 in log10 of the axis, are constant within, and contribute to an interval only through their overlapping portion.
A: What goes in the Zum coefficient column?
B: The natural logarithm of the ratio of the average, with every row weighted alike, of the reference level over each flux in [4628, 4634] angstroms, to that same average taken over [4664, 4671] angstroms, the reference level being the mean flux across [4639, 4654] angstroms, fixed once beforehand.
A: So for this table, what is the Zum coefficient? -0.12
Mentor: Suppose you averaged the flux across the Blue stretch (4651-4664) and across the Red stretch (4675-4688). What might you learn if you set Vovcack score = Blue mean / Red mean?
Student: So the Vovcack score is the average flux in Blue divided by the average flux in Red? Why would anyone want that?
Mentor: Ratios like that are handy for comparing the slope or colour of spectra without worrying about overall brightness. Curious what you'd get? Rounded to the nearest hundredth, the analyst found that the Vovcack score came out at 1.12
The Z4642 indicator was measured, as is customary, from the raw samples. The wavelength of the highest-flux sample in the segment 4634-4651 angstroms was 4643.88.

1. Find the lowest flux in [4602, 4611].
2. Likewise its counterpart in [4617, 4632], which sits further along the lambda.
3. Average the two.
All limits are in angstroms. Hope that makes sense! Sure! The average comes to 13.8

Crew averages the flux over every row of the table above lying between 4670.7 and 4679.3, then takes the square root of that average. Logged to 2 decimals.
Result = 4.08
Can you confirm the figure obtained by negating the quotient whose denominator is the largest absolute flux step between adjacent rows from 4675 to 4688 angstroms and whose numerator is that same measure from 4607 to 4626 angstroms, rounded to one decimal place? -1.9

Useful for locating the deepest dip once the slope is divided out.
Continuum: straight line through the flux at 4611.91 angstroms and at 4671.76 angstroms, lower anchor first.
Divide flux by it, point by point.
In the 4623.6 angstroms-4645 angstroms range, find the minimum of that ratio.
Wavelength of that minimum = 4626.80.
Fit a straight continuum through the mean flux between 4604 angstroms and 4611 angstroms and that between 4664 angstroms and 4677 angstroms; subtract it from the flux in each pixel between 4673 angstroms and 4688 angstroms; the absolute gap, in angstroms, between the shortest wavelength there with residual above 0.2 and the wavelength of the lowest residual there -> 8.6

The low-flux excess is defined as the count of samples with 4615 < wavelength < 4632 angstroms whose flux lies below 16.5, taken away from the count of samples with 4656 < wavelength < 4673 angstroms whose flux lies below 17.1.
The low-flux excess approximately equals 0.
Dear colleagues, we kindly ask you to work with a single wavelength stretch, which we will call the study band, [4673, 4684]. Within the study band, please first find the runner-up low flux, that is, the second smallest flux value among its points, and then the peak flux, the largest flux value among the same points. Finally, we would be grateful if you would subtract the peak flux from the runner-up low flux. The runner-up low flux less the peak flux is -2.49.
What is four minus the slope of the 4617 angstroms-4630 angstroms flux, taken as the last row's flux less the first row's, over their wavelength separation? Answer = 3.67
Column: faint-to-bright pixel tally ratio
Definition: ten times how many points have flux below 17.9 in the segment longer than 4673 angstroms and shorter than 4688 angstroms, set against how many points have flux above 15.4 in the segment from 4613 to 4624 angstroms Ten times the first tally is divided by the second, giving 30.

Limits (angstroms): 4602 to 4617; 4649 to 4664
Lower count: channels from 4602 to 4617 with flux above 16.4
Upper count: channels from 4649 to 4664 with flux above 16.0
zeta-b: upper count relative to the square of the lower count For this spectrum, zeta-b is 1.50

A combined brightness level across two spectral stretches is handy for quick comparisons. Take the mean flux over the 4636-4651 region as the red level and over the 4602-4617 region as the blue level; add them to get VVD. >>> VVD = 33.3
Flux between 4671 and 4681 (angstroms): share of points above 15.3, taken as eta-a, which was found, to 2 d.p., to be 0.80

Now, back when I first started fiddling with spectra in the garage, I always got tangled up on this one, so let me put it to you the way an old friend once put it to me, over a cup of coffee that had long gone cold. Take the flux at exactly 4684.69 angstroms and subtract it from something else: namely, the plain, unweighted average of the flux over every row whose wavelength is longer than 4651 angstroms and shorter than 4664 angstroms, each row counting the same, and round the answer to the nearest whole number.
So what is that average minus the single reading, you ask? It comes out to 3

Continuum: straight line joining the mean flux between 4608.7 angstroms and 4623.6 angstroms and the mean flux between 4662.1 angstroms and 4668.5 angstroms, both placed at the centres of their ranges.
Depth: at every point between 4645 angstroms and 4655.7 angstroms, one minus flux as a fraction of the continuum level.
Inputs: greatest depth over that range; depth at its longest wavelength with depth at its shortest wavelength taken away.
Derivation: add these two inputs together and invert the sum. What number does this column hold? 10.2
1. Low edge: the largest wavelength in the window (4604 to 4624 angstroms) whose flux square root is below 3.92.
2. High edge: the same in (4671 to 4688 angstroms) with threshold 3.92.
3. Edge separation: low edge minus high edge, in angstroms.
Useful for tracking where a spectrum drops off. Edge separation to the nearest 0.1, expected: -66.4 angstroms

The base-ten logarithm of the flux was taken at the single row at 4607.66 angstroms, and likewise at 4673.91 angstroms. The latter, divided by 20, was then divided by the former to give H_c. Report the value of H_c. 0.047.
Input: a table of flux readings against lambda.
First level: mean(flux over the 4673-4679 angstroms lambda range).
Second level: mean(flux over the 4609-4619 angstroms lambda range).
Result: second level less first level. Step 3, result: -1.9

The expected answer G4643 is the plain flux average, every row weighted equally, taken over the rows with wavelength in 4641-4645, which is 19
